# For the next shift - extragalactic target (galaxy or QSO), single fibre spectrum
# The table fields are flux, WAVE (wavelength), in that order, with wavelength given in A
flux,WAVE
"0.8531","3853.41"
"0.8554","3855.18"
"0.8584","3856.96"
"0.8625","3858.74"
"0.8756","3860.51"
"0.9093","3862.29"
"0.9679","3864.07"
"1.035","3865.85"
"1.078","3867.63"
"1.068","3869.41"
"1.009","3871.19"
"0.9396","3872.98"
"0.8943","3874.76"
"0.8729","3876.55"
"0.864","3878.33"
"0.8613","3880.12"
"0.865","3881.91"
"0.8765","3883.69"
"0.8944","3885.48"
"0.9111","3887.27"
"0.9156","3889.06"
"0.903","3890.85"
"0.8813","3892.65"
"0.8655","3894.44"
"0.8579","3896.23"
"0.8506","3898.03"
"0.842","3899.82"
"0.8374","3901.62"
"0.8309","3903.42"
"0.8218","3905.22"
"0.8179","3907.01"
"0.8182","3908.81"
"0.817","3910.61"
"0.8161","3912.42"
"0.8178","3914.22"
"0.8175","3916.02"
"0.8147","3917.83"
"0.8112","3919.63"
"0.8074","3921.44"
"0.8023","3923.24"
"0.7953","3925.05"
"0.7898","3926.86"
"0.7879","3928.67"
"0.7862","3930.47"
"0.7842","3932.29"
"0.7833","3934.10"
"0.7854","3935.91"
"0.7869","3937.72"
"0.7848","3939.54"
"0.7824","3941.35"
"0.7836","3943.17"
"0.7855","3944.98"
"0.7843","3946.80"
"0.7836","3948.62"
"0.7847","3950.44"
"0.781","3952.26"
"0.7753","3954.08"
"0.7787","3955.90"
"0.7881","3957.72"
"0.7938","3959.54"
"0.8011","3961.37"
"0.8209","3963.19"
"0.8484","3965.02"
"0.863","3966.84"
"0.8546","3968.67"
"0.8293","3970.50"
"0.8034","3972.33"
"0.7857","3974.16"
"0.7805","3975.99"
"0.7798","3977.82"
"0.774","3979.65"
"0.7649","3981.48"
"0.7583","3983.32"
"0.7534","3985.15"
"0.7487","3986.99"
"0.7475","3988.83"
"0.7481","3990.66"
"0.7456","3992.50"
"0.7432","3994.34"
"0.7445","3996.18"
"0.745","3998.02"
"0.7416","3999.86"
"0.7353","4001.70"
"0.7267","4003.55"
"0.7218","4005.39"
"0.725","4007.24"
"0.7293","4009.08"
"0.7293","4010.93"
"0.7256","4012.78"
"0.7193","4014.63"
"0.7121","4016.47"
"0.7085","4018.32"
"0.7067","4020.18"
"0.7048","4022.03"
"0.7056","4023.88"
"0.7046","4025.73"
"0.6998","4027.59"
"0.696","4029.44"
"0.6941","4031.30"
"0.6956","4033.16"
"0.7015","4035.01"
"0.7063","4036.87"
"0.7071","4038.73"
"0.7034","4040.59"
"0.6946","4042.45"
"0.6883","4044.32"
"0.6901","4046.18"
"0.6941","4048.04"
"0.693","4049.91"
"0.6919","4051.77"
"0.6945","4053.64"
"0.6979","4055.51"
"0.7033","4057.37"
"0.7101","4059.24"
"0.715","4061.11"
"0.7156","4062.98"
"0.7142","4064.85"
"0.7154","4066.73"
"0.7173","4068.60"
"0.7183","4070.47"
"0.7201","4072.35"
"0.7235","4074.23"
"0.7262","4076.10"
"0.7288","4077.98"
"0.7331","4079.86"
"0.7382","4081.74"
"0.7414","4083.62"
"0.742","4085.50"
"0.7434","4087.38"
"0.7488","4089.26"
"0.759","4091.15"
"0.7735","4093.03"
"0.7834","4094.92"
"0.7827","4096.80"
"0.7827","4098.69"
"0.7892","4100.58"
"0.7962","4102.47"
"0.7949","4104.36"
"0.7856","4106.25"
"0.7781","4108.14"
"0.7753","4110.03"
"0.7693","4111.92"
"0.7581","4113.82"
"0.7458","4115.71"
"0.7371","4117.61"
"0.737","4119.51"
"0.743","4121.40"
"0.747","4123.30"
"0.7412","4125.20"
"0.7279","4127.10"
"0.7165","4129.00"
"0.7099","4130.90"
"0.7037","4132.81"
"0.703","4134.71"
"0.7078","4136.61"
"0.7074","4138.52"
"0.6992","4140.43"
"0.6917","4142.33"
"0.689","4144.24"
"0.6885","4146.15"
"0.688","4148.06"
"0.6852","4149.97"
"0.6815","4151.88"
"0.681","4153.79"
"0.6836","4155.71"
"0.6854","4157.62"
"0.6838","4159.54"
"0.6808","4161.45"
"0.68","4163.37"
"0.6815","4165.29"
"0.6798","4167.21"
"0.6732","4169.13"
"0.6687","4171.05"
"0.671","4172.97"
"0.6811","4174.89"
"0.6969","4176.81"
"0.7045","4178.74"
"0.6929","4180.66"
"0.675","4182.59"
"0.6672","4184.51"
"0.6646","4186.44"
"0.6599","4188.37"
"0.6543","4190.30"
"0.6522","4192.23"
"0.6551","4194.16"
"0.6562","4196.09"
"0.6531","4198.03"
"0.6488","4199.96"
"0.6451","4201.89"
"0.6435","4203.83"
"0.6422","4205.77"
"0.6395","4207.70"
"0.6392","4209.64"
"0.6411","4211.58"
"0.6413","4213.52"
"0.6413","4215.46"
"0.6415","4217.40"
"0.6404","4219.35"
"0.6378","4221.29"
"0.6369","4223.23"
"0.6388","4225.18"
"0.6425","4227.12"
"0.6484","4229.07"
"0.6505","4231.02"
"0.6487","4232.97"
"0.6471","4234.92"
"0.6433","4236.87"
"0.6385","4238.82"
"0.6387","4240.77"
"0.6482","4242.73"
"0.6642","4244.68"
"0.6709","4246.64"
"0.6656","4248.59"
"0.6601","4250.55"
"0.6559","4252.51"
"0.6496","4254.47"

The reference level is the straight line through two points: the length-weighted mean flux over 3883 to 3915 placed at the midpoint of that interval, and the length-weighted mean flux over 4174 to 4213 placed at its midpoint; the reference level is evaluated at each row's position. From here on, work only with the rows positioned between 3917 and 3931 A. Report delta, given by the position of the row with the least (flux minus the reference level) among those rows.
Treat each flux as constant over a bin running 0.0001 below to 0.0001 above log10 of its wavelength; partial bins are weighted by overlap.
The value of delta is 3930.47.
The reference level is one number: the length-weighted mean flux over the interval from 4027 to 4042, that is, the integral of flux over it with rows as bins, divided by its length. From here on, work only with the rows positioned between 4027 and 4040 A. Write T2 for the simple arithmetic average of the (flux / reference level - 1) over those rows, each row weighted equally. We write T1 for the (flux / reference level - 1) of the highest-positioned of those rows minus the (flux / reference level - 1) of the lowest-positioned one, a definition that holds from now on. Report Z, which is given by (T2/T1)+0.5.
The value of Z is 0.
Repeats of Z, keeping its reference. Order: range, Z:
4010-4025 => 0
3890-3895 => -4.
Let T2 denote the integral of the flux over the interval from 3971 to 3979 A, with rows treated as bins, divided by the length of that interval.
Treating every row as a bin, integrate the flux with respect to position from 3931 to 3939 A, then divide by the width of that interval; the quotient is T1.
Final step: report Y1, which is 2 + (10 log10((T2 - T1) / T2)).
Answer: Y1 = -20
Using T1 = 0.784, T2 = 0.789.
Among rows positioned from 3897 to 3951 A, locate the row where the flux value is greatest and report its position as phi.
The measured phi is 3898.03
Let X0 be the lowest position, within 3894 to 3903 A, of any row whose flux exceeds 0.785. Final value 3894.44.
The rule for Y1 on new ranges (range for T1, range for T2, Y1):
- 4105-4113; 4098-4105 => -16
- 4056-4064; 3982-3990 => -11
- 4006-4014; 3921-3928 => -8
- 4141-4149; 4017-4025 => -14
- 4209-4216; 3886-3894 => -3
